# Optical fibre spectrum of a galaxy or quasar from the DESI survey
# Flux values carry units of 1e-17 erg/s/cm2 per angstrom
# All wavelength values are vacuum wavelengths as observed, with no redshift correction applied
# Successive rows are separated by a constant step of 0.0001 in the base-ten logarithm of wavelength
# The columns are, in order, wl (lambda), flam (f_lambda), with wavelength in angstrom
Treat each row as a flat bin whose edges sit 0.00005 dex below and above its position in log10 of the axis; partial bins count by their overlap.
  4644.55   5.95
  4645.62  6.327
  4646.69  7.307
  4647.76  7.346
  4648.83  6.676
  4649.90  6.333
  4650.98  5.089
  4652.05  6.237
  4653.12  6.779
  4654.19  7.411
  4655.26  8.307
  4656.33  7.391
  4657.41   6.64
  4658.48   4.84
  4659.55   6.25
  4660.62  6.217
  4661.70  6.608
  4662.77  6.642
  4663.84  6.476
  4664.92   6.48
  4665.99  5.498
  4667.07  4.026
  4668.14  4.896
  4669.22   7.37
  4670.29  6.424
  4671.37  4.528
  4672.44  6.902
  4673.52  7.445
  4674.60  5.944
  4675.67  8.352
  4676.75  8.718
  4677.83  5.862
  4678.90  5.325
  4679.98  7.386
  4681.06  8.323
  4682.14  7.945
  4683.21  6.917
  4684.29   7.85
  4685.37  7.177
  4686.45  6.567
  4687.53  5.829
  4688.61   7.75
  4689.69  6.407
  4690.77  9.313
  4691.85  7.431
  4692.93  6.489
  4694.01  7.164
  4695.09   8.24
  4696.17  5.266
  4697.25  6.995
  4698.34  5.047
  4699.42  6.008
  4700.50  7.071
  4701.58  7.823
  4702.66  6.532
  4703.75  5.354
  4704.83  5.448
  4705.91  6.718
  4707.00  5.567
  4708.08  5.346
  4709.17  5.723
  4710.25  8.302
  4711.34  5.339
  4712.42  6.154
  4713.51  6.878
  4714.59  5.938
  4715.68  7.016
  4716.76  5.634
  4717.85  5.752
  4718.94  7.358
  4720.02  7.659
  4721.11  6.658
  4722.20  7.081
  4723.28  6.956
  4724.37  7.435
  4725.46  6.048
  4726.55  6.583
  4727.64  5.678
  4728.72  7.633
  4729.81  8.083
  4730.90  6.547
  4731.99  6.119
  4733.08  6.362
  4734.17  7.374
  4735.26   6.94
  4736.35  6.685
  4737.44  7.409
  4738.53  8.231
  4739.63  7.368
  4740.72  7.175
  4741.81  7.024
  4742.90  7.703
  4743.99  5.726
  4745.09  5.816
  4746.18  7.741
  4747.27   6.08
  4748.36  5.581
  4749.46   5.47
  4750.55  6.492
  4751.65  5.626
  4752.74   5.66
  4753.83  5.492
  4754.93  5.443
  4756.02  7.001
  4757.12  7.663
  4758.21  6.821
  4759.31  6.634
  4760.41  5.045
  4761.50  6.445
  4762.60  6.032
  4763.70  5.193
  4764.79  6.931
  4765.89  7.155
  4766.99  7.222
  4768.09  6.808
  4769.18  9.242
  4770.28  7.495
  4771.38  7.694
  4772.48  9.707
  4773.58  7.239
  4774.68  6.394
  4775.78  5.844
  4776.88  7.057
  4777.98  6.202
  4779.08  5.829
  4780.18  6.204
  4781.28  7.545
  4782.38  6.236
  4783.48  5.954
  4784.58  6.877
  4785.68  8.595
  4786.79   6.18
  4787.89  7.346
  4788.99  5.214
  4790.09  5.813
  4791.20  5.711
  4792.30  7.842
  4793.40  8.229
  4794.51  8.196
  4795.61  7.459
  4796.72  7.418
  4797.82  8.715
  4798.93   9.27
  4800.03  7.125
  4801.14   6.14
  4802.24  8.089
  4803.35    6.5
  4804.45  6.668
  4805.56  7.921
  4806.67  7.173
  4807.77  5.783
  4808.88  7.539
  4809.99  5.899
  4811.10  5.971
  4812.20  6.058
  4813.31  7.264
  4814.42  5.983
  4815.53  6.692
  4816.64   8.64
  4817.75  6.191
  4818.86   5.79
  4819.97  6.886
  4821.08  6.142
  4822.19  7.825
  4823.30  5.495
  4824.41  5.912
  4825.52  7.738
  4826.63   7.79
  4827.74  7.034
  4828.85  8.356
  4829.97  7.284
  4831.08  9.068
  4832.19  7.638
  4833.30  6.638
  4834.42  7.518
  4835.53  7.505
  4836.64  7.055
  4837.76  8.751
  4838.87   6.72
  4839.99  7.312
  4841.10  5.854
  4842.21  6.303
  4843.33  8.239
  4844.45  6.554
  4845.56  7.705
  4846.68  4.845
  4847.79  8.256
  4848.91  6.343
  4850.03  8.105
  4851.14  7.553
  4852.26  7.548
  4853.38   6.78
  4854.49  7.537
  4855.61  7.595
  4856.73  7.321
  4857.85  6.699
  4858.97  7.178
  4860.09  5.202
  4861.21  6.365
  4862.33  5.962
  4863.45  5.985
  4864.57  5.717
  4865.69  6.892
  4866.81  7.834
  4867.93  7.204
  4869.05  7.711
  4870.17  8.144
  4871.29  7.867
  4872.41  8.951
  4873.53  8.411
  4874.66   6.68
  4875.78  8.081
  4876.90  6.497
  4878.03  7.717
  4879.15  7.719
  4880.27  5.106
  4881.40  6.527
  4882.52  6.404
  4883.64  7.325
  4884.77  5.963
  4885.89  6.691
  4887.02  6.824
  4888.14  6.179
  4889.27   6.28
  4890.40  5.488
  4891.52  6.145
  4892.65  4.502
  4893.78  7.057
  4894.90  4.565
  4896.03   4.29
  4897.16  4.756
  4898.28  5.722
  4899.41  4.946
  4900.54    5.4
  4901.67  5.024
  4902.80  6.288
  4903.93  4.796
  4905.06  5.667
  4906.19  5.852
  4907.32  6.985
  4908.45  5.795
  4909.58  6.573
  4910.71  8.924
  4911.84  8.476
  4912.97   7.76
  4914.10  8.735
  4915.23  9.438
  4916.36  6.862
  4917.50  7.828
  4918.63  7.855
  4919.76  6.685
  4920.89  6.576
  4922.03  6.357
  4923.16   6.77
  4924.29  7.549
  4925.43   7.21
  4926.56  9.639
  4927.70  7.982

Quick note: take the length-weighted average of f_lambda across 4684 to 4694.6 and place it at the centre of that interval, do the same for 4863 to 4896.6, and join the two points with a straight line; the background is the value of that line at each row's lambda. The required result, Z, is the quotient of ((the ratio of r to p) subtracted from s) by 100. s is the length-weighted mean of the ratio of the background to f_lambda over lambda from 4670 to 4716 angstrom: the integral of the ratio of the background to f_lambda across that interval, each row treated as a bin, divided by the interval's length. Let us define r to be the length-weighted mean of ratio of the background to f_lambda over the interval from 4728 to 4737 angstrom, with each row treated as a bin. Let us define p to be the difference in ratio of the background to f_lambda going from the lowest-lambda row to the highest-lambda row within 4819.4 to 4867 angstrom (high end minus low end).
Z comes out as 0.09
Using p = -0.1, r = 1.03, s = 1.10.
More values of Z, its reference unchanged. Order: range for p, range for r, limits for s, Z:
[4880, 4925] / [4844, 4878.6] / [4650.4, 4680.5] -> 0.03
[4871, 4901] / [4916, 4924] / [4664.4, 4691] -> -0.01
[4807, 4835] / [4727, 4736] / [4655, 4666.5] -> 0.05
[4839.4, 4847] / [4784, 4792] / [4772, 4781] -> -0.01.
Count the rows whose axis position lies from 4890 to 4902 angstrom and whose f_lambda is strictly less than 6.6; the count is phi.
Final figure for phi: 10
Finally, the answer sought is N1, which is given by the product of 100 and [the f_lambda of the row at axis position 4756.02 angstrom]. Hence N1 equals 700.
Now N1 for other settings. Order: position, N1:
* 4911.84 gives 848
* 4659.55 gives 625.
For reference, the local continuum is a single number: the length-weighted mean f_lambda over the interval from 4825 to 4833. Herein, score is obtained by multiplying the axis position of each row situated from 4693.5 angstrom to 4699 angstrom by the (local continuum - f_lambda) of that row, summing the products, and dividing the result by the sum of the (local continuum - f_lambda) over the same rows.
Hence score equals 4697.1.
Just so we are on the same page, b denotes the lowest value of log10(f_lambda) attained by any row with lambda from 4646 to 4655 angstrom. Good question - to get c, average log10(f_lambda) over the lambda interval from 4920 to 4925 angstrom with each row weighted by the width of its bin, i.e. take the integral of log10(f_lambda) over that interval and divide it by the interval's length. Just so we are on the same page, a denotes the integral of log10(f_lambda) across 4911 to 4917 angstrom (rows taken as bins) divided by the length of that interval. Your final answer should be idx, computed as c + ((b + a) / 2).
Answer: 1.64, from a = 0.92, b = 0.71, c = 0.832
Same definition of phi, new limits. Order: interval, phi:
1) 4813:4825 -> 6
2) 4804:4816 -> 5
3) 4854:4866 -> 5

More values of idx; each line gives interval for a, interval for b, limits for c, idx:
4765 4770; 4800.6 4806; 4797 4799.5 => 1.78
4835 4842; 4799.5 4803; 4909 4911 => 1.69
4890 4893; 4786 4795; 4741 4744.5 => 1.56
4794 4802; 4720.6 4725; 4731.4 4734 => 1.66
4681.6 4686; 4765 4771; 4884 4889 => 1.66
